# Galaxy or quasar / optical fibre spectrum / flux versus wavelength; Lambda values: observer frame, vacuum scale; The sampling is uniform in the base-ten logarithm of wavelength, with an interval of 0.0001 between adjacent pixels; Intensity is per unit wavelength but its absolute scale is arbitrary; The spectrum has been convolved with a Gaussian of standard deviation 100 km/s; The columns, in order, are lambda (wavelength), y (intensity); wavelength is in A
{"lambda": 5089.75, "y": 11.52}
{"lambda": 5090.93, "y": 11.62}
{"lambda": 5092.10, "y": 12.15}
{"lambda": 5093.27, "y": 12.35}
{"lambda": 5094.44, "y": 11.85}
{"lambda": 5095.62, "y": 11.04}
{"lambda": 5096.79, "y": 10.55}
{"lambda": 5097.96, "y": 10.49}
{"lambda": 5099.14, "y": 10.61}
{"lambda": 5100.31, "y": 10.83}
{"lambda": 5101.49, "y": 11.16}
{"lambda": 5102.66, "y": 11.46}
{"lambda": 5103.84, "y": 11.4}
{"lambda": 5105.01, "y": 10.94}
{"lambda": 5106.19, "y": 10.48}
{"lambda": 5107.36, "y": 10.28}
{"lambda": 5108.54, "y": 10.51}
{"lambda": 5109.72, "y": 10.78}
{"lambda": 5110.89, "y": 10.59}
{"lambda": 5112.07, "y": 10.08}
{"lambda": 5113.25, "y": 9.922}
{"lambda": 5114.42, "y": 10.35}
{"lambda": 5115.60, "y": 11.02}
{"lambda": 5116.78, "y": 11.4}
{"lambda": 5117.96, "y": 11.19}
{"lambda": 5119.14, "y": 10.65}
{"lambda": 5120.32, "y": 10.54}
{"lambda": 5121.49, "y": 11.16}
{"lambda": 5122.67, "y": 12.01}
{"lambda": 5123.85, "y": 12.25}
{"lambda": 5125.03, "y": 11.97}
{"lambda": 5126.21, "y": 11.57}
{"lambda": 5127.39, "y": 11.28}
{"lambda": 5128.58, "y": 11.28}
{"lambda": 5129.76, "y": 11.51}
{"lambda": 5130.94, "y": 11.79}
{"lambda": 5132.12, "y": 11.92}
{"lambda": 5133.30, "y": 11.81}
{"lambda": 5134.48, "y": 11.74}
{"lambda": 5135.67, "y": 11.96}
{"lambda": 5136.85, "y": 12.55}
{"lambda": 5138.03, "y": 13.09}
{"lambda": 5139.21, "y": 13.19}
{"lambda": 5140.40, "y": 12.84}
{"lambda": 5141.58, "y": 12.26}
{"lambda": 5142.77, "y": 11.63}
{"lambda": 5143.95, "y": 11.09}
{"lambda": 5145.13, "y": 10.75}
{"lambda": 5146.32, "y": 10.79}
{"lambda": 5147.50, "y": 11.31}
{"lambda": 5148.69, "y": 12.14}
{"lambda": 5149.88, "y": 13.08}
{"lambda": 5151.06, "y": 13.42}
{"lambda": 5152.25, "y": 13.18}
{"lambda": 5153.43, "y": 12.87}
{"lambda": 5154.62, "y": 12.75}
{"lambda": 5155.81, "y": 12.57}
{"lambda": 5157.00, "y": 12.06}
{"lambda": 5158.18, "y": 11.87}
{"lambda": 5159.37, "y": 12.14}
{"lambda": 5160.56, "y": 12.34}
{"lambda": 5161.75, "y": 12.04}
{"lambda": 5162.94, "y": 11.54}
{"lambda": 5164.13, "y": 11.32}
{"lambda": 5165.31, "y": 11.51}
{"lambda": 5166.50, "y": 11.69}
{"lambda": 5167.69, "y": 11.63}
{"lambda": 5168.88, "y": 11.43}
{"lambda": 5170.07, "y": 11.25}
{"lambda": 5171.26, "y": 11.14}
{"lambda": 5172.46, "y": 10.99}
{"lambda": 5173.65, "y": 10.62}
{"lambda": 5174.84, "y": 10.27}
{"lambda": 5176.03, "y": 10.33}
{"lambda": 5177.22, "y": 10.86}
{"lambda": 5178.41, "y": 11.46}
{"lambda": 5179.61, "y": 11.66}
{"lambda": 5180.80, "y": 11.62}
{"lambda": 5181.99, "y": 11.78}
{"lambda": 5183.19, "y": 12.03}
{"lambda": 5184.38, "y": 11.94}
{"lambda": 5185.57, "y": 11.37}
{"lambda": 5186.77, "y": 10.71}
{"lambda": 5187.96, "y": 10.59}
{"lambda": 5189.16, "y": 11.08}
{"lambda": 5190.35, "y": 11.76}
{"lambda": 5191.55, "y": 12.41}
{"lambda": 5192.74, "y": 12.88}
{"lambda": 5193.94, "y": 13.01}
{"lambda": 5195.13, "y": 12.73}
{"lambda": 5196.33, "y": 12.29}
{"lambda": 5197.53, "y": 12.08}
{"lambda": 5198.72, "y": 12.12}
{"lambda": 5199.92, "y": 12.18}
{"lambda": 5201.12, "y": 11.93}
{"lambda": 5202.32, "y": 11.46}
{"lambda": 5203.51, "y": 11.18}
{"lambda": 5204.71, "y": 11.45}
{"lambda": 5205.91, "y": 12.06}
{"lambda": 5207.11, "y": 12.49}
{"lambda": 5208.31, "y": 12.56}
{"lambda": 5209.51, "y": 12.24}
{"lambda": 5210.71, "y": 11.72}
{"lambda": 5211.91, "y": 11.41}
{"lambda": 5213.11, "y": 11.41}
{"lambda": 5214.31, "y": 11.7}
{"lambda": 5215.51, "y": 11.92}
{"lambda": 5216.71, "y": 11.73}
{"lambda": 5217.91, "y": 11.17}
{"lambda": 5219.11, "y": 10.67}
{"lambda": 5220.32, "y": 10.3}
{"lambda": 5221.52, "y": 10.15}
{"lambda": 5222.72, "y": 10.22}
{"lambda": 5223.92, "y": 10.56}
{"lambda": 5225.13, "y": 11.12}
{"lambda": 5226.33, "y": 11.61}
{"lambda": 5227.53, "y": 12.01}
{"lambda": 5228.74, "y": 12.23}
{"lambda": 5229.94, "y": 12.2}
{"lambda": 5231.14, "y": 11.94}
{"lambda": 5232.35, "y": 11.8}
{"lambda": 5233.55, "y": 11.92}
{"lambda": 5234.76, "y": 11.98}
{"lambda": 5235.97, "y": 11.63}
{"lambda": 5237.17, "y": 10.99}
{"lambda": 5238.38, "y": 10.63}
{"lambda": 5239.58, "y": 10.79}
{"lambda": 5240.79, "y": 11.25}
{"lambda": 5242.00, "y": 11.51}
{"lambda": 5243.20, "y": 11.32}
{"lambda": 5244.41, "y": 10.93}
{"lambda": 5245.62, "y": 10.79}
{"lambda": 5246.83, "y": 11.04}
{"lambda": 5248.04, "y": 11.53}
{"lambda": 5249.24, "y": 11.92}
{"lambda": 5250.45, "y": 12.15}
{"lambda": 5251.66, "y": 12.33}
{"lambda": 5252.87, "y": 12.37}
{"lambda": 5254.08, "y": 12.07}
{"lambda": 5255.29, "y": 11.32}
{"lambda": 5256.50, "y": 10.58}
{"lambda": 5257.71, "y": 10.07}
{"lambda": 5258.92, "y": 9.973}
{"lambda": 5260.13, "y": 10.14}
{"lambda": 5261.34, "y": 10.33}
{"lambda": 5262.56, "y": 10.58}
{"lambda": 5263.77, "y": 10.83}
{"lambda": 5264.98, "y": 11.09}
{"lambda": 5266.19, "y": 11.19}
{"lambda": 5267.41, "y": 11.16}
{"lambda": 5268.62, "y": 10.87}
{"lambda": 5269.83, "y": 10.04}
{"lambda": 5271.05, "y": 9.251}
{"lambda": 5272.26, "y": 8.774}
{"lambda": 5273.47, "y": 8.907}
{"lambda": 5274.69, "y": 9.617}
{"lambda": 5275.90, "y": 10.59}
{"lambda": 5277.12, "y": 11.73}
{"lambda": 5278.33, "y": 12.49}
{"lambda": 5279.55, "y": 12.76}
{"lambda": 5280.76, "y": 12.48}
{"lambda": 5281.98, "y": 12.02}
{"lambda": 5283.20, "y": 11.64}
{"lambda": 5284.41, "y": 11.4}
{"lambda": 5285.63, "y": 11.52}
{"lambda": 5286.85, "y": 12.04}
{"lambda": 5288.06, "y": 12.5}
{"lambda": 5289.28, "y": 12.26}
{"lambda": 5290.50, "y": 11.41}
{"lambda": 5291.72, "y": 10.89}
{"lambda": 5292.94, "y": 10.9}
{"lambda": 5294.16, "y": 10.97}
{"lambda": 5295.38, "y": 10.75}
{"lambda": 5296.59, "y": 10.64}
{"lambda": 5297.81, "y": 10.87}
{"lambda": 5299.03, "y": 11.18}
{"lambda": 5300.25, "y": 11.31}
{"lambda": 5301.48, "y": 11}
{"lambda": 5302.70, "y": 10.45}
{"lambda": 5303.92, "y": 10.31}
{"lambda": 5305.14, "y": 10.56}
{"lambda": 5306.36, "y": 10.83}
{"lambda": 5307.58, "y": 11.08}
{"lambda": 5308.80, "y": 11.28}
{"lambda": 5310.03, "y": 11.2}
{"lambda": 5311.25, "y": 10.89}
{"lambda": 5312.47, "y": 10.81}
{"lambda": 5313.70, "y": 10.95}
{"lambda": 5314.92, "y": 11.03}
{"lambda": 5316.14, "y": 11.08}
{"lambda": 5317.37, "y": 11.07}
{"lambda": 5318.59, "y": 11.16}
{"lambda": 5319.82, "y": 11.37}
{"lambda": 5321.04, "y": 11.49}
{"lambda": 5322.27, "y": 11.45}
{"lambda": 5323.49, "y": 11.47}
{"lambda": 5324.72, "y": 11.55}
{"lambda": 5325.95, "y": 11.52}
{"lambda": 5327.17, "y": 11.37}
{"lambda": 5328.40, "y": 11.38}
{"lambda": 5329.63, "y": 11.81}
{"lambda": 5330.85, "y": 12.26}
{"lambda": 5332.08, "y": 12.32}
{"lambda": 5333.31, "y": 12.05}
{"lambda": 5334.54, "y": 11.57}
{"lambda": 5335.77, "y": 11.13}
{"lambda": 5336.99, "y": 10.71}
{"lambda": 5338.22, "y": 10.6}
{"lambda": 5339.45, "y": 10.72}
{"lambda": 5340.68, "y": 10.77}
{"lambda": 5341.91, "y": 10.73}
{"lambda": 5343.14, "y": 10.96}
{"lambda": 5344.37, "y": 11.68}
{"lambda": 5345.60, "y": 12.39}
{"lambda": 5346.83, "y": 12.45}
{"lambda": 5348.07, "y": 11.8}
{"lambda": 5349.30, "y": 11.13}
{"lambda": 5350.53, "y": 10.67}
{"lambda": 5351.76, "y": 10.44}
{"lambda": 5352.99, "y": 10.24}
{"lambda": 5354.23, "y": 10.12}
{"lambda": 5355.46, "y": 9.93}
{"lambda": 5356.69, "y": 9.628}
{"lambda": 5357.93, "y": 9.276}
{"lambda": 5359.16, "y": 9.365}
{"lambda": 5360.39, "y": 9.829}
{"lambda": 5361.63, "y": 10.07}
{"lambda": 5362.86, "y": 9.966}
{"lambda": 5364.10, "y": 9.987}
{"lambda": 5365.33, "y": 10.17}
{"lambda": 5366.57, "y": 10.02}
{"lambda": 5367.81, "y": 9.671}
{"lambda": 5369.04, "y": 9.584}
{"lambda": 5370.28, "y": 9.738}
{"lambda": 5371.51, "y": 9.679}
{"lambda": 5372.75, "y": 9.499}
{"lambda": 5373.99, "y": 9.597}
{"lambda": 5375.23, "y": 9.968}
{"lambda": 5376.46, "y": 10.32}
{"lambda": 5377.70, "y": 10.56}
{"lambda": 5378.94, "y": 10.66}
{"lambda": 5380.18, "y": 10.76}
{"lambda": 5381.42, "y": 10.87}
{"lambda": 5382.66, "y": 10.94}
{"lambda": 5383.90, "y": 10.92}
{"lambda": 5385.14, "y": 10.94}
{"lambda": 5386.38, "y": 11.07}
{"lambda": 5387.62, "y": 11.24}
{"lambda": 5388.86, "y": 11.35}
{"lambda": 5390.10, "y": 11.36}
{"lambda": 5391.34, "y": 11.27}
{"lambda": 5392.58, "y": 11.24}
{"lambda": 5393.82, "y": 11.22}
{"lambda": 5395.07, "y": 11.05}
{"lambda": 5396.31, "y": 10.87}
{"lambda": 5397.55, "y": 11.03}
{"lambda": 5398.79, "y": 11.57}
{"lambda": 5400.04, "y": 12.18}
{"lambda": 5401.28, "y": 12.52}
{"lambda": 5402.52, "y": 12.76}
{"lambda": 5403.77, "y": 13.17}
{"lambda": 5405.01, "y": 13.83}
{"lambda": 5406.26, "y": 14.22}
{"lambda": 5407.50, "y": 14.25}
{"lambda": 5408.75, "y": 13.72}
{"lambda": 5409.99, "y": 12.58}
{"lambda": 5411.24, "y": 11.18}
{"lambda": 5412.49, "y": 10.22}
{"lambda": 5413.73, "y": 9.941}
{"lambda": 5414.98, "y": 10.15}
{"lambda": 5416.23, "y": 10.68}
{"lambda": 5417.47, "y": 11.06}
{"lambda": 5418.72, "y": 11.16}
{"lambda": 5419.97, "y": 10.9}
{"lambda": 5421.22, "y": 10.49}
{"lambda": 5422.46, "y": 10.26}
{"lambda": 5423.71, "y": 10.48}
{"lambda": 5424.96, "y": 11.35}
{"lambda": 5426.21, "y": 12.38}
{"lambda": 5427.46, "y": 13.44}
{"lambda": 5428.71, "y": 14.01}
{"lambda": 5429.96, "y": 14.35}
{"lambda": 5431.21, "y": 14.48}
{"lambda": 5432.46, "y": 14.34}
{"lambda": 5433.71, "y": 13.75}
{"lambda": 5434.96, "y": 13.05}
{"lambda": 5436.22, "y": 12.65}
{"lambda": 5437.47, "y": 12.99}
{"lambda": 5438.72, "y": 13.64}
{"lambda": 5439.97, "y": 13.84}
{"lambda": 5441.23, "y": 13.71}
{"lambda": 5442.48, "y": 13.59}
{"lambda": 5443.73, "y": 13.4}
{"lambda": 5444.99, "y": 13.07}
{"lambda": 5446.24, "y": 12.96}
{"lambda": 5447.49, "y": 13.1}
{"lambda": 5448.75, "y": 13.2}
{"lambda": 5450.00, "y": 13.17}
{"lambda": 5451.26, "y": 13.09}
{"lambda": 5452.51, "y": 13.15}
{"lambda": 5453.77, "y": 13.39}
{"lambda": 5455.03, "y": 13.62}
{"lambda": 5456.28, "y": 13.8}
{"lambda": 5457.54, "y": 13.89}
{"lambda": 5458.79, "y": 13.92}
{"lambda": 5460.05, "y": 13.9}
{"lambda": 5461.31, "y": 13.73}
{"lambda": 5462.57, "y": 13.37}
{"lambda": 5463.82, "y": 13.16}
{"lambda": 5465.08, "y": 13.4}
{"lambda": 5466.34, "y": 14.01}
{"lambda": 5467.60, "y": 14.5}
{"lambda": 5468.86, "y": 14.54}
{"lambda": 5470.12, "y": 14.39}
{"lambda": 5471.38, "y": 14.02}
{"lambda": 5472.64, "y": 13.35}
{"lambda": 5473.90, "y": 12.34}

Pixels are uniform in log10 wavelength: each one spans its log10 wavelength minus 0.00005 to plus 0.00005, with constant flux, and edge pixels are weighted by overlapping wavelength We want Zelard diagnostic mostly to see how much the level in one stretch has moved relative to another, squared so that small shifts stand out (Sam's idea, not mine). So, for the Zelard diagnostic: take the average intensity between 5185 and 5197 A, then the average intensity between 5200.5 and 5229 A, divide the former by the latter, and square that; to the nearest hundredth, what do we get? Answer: 1.07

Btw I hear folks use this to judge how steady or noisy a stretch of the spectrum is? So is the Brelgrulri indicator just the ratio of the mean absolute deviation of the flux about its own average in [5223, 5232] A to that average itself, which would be 0.042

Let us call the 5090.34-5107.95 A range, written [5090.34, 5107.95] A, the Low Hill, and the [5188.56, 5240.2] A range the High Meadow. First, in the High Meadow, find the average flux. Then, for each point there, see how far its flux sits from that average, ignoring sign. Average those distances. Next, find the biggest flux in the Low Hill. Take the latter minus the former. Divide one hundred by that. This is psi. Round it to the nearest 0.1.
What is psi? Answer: 8.5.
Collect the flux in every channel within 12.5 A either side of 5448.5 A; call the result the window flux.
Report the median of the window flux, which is 13.4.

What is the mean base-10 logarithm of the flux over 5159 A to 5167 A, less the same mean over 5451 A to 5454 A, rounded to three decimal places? -0.049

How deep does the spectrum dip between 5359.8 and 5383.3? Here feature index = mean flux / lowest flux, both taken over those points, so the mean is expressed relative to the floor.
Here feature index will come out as 1.06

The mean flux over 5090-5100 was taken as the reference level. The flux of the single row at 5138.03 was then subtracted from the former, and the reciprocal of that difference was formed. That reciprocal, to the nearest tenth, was -0.6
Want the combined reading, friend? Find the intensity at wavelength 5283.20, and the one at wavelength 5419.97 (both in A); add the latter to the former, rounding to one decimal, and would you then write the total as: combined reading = 22.5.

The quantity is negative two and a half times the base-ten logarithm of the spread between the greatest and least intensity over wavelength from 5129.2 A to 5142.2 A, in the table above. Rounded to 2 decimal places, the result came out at -0.56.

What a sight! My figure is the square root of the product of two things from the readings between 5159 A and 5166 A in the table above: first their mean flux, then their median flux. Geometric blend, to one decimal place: 11.8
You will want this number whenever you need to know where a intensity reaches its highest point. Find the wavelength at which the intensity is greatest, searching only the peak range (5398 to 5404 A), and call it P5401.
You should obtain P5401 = 5403.77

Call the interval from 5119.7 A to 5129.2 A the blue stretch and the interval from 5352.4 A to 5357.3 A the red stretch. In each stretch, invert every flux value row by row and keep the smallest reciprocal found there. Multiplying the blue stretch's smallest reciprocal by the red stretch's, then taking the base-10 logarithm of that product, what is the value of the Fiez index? -2.10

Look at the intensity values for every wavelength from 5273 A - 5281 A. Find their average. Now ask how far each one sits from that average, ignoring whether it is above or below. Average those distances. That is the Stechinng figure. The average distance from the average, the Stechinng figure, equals 1.3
